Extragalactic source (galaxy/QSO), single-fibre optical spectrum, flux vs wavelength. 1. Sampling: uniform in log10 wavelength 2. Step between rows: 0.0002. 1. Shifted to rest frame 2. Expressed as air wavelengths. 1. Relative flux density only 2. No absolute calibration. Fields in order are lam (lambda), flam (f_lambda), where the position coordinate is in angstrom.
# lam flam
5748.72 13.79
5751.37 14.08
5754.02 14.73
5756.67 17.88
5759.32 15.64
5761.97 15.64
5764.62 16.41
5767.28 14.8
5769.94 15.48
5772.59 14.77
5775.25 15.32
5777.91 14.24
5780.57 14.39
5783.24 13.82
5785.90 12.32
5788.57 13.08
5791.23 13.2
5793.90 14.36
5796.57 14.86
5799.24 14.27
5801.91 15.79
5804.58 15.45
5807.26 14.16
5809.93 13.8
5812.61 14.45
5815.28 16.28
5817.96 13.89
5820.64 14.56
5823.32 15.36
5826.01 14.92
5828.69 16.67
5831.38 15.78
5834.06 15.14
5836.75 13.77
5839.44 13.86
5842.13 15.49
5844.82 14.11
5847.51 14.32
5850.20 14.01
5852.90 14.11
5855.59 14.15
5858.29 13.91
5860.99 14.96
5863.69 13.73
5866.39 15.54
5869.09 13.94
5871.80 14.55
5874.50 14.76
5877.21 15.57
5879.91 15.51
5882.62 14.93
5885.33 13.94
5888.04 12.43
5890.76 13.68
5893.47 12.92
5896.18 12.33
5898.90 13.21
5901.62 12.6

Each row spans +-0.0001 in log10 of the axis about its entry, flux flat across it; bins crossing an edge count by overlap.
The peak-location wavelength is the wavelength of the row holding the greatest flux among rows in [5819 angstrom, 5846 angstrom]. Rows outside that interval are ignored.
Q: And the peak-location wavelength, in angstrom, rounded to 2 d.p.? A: 5828.69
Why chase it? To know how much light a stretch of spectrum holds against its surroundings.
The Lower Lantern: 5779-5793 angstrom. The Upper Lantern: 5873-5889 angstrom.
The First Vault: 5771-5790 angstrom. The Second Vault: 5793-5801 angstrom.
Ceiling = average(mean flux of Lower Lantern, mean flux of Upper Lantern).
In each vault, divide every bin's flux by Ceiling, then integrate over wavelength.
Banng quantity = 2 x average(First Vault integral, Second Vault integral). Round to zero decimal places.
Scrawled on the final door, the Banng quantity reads 27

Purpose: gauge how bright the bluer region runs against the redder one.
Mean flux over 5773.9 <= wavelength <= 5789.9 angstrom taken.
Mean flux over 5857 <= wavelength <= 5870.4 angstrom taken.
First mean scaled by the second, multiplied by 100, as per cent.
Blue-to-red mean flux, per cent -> 96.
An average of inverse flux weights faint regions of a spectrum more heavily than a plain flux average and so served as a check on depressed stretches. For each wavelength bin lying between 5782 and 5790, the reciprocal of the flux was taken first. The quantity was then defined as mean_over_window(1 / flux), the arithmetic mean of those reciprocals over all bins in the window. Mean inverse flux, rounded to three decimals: 0.077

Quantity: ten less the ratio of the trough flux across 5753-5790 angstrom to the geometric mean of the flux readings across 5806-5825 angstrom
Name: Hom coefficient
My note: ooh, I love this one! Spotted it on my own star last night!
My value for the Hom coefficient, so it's 9.16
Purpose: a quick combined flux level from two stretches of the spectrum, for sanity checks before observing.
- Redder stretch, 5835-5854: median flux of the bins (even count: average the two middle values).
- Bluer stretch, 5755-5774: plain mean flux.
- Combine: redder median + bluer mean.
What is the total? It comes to 29.9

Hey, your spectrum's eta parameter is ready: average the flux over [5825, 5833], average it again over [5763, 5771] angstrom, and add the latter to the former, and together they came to 31.4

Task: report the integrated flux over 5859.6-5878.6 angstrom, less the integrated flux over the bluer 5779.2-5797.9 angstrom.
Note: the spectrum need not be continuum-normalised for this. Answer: 23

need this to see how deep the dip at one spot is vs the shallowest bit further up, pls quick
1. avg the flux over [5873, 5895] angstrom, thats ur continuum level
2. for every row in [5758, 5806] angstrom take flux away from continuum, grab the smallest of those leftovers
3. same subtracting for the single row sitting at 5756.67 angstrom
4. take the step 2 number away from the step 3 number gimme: -1.5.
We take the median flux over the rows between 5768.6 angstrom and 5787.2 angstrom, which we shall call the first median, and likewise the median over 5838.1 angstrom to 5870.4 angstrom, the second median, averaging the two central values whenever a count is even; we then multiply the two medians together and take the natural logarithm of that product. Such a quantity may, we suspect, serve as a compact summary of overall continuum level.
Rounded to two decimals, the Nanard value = 5.31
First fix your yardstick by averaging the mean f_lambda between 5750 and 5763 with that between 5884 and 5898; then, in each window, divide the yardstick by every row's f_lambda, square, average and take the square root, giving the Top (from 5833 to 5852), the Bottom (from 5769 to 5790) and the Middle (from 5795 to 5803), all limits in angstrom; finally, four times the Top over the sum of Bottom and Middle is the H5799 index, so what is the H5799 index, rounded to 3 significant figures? 2.02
